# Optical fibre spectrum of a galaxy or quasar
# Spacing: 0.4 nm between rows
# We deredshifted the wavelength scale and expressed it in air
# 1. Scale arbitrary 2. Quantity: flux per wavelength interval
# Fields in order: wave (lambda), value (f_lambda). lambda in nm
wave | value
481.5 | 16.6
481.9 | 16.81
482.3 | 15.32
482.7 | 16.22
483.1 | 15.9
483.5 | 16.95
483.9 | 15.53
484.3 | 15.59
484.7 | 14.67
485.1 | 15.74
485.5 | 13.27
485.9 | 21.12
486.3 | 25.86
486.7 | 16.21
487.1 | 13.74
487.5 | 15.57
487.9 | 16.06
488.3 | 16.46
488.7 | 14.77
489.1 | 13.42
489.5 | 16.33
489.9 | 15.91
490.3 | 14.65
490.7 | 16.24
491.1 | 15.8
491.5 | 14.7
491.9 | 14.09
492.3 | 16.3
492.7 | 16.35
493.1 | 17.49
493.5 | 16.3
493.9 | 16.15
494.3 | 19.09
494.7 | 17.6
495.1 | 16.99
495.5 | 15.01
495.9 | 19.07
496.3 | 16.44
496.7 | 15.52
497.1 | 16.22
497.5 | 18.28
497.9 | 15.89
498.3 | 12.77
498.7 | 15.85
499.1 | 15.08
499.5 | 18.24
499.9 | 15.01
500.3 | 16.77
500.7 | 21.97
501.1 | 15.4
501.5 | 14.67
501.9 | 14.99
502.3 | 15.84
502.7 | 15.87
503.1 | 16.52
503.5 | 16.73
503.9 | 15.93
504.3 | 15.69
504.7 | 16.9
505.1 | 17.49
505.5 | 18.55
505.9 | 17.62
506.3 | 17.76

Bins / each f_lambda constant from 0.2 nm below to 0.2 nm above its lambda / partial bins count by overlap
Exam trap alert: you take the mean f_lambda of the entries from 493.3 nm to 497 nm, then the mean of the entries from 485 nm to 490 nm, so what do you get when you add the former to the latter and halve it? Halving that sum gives 16.7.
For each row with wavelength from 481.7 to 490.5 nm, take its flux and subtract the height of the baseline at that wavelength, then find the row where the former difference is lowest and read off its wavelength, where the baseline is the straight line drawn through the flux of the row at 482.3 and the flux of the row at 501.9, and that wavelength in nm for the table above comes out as 485.5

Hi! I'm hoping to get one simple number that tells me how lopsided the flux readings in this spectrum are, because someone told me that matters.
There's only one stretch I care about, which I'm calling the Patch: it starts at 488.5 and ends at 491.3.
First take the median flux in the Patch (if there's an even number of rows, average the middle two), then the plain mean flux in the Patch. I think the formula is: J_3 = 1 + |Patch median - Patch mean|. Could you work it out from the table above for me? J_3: 1.5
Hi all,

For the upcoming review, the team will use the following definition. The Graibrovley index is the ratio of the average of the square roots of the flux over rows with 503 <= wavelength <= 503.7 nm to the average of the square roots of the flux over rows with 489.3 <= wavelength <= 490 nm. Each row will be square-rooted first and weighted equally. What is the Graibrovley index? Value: 1.02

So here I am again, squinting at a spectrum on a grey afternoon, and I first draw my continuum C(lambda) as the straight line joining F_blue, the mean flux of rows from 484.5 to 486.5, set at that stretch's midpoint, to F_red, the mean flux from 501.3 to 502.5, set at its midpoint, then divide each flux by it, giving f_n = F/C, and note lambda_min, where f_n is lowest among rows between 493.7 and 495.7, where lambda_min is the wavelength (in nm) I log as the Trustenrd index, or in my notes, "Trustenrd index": 495.5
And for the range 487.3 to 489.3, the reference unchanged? 489.1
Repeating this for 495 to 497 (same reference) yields 495.5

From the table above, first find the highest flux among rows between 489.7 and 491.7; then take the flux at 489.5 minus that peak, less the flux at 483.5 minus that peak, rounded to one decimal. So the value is -0.6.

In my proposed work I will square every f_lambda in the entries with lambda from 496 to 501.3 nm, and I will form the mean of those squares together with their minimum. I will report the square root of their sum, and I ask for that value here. 20.9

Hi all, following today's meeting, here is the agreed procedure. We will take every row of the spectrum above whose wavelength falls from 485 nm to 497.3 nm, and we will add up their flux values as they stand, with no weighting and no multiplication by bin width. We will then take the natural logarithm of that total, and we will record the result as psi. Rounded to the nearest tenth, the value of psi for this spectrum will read 6.2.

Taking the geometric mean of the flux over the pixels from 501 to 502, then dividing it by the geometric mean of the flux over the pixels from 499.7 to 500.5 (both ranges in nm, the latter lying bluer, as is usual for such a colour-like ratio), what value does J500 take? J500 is 0.95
